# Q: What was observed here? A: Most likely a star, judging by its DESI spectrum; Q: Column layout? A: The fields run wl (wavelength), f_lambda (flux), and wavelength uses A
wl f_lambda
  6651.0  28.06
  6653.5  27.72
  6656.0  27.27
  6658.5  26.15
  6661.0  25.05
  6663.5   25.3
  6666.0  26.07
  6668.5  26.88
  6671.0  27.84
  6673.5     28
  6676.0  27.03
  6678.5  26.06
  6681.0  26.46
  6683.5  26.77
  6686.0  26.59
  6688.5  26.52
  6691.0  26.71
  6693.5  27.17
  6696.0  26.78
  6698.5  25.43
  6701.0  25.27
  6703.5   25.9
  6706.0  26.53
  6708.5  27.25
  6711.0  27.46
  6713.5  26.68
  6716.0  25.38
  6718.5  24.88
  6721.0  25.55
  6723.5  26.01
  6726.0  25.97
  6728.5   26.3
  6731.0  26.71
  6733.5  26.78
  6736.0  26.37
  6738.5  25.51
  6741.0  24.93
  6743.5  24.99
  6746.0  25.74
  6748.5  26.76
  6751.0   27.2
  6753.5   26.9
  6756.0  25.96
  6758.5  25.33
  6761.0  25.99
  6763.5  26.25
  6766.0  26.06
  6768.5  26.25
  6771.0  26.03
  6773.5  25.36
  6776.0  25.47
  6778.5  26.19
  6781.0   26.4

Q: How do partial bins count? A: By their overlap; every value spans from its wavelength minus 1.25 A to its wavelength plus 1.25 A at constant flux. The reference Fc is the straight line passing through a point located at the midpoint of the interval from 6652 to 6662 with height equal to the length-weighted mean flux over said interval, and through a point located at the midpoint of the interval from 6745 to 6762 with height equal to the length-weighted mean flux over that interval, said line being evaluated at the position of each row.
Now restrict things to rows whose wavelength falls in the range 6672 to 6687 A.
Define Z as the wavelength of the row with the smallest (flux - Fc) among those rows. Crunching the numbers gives 6678.5 A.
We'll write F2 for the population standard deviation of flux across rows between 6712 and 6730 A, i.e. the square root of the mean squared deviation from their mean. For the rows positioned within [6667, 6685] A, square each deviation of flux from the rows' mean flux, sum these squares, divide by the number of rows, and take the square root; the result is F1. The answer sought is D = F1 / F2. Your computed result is 1.2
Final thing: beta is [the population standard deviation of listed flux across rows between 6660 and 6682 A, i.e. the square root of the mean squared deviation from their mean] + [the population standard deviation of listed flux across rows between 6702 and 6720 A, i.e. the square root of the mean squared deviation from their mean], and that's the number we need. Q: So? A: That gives 1.8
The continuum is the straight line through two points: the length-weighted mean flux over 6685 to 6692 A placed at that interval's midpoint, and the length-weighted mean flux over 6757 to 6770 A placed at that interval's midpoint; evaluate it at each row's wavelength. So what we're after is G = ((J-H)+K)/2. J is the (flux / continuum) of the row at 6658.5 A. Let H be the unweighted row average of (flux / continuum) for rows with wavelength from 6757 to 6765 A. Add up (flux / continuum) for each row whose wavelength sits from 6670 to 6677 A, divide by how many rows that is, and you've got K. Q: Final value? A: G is 0.506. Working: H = 0.99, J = 0.97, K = 1.03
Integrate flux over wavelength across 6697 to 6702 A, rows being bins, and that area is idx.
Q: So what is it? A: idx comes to 127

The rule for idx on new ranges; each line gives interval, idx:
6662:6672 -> 265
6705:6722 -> 446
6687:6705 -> 473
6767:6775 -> 207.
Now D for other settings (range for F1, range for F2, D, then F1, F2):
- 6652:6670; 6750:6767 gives 1.6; 0.92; 0.58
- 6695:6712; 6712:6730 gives 1.4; 0.80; 0.56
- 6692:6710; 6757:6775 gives 2.1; 0.75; 0.36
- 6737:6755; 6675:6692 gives 3.1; 0.87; 0.28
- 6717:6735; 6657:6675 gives 0.6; 0.62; 1.07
